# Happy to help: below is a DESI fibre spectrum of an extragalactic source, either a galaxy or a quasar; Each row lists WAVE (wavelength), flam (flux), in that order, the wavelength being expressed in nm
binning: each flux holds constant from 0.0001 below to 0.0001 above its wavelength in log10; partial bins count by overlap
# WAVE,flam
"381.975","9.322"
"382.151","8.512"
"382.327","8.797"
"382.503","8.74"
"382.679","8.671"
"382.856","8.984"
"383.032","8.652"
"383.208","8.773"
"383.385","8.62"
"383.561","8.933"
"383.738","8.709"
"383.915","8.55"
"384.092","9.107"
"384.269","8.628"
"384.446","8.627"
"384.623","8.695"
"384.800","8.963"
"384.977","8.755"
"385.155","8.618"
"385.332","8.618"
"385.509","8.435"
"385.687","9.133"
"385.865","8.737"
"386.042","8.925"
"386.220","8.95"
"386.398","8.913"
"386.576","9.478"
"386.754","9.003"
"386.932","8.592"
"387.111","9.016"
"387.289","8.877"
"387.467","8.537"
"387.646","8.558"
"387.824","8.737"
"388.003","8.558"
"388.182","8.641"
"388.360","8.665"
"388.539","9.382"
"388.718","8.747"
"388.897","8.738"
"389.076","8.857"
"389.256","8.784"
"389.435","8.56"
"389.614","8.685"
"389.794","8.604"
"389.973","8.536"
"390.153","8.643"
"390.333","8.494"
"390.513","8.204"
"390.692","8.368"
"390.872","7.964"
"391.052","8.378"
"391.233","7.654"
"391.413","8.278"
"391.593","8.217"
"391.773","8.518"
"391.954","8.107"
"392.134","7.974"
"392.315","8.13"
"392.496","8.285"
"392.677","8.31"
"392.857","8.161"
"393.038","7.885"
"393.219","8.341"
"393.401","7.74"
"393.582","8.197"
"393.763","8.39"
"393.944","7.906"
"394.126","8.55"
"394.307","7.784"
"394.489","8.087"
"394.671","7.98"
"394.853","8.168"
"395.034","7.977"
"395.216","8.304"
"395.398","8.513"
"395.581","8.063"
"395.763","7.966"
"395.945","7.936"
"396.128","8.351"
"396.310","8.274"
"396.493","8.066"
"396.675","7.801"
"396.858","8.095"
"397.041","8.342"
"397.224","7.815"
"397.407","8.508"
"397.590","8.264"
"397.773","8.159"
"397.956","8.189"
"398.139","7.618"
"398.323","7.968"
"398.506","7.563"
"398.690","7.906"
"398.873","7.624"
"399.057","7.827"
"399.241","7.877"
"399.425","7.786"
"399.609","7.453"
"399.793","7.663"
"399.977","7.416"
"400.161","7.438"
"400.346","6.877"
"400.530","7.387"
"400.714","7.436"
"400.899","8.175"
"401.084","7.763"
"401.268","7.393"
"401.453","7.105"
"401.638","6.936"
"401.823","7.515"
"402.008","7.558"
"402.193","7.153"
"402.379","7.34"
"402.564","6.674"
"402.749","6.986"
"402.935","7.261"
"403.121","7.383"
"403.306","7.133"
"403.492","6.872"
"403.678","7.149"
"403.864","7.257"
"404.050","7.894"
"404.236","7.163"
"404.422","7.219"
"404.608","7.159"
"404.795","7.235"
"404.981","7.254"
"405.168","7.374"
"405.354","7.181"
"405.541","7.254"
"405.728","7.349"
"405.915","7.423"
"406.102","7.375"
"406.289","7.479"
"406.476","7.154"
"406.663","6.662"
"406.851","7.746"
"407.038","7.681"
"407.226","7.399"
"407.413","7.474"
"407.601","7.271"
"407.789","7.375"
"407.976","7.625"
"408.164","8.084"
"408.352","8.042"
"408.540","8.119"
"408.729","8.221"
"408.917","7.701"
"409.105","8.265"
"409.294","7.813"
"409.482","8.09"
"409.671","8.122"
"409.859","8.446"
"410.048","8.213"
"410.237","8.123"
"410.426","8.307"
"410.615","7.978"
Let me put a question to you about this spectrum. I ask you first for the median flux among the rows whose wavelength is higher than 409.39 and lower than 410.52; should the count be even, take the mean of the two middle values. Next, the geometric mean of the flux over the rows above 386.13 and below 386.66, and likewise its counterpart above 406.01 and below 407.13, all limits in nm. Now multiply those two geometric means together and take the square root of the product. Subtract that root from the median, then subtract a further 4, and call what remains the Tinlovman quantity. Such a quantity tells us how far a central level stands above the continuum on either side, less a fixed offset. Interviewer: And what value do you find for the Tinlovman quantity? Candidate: -4.0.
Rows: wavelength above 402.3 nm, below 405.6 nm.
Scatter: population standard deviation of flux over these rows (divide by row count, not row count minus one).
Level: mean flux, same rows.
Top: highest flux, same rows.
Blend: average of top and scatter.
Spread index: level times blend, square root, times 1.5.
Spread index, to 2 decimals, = 8.12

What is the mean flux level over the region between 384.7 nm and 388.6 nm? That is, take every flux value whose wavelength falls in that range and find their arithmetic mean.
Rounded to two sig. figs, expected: 8.8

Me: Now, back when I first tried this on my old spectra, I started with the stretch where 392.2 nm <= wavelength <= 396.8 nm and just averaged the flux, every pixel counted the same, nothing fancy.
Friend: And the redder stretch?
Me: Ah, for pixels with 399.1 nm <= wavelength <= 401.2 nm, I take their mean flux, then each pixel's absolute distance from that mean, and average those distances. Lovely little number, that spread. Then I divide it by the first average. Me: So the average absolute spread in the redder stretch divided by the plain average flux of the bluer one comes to 0.0316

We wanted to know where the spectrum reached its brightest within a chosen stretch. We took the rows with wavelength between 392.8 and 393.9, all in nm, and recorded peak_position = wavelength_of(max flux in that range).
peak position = 393.763 nm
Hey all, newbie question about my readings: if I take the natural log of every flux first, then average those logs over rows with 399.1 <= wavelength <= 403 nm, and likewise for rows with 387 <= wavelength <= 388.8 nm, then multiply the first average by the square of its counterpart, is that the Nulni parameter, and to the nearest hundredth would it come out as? 9.42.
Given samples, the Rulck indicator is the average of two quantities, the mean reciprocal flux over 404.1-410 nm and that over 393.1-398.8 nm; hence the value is 0.128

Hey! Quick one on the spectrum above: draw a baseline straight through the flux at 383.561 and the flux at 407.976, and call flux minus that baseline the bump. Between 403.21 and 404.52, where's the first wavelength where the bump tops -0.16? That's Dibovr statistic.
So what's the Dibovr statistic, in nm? 404.050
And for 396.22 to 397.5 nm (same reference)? 396.310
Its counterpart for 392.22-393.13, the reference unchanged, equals 392.677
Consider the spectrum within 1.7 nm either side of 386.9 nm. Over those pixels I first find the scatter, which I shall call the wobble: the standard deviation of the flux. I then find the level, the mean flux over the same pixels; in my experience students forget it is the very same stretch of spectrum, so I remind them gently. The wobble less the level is -8.5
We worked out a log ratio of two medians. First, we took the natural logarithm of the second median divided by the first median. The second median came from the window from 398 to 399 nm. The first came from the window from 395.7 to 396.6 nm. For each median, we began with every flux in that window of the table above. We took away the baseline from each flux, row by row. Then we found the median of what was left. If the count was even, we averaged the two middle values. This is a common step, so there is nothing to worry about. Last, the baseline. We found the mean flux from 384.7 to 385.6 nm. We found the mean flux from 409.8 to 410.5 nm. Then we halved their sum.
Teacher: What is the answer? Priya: 0.7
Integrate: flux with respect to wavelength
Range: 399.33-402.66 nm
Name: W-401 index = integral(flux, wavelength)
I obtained 24.6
